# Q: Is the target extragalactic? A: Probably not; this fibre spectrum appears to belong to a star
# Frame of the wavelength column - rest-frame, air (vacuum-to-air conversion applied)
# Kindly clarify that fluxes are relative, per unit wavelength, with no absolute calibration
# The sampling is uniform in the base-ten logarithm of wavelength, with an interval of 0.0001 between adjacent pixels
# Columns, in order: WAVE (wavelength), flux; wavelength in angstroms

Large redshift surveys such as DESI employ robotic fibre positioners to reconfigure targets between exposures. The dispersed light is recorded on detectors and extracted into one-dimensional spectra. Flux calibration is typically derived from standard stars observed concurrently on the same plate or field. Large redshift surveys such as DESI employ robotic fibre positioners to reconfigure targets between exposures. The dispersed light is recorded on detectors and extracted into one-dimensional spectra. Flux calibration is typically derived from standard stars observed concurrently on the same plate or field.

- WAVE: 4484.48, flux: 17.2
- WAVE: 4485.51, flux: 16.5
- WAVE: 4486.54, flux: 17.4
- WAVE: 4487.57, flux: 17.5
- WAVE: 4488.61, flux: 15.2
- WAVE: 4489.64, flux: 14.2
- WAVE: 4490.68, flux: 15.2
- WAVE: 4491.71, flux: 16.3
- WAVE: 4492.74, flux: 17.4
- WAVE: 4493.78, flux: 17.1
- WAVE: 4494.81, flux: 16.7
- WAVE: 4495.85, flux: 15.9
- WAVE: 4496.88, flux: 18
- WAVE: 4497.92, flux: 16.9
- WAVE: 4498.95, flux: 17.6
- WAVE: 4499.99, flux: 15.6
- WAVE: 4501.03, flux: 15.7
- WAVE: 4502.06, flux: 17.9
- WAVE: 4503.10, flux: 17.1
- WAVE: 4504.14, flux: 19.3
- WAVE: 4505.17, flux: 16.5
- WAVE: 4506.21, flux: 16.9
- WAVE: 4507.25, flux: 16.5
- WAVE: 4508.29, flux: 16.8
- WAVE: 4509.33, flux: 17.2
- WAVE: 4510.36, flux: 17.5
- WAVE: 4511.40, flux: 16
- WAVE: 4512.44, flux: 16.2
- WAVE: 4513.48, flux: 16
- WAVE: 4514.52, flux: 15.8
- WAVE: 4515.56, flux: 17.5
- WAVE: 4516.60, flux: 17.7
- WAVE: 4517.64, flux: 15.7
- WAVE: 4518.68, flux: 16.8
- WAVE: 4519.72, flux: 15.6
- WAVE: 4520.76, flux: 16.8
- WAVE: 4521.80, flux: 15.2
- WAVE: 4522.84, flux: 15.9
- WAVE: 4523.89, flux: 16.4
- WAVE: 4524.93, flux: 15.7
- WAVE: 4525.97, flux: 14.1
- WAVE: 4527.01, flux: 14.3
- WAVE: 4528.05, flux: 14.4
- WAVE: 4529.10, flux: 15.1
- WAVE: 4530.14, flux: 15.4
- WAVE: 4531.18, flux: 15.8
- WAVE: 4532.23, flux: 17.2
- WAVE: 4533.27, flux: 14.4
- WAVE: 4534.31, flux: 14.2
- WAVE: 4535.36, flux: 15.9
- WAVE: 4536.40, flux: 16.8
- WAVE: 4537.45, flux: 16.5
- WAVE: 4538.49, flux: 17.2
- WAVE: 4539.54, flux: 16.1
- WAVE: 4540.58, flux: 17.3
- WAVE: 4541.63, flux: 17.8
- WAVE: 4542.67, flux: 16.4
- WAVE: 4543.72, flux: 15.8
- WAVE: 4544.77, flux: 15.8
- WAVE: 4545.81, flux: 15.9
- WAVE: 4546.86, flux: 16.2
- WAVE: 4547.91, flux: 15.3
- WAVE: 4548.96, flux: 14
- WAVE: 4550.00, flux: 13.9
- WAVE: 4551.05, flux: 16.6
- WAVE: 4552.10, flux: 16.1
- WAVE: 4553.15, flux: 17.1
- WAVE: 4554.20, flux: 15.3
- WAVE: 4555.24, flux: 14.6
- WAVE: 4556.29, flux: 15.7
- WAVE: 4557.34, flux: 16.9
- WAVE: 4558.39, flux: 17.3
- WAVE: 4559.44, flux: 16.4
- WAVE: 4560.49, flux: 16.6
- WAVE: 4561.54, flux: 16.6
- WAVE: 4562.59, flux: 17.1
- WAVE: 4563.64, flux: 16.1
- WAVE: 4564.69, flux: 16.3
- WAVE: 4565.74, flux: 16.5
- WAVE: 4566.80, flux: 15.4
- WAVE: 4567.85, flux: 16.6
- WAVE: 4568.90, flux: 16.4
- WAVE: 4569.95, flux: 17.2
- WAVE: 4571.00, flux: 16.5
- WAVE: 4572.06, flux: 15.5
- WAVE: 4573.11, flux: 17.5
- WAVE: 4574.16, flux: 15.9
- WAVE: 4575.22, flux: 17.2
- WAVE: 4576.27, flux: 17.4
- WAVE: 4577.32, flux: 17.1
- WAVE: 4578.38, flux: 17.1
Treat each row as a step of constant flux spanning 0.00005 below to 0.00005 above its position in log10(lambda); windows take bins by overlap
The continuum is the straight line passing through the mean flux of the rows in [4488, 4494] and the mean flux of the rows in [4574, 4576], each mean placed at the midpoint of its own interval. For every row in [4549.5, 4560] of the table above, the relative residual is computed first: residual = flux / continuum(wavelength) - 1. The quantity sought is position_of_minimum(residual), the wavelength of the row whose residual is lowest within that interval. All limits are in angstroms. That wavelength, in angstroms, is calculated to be 4550.00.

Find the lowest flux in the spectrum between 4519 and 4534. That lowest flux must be 14.1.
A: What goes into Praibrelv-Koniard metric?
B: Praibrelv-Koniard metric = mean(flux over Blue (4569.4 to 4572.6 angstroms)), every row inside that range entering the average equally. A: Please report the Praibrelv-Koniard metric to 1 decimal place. 16.4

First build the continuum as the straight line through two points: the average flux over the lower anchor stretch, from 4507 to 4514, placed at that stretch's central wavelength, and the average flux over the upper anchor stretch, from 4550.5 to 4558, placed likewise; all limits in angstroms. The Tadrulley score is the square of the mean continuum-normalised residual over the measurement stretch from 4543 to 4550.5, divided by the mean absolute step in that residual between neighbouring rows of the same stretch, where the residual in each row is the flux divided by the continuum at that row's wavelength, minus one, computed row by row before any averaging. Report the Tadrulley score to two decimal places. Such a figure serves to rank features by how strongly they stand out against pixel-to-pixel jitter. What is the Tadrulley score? 0.10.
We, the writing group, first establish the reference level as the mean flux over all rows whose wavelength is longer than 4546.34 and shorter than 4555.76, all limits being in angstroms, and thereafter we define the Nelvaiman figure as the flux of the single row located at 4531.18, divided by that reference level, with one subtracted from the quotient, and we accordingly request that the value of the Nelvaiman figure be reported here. 0.022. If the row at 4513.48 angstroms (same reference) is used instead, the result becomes 0.035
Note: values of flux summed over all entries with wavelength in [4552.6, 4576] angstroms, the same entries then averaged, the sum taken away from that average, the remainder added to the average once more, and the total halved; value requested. -164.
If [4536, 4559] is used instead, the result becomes -161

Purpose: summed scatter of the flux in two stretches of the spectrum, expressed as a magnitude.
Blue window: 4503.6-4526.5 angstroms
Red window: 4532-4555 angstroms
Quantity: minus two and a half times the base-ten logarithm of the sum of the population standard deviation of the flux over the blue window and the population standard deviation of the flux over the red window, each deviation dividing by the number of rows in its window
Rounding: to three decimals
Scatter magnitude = -0.810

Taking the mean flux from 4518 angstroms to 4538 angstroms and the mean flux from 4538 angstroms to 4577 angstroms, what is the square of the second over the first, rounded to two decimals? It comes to 1.09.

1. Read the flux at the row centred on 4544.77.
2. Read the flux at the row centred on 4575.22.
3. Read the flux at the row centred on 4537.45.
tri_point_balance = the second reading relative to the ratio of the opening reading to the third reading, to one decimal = 18.0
